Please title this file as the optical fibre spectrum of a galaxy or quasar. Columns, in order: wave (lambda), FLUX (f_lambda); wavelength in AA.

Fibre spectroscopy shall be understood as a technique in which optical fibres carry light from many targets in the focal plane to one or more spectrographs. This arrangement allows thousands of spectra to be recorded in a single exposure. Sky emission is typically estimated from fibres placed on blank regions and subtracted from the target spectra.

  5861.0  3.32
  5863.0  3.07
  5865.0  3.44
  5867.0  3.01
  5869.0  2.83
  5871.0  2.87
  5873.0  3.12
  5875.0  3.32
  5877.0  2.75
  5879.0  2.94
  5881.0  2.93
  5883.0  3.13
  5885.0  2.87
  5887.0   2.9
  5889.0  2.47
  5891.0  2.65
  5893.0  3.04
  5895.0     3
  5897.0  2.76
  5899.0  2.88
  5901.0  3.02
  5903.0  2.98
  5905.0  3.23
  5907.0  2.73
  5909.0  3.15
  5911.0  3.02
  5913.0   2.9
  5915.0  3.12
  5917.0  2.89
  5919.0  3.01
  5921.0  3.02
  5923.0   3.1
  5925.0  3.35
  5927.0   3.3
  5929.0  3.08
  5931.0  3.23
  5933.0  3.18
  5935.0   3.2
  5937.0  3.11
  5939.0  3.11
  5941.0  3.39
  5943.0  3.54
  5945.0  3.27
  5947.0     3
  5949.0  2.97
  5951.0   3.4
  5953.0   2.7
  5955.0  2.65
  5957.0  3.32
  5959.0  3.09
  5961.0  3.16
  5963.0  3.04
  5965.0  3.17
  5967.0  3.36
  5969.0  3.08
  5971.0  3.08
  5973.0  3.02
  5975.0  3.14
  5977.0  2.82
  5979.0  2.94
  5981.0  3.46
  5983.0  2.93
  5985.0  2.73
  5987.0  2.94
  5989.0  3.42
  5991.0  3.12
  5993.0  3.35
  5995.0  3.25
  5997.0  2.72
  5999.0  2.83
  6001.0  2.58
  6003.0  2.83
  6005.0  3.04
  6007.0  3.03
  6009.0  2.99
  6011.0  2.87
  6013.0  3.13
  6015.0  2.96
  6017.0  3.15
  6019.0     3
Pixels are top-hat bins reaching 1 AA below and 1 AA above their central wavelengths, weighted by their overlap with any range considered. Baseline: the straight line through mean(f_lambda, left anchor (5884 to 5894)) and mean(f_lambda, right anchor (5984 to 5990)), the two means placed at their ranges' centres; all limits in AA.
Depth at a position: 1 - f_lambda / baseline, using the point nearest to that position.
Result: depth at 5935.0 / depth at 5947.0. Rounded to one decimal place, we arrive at 4.3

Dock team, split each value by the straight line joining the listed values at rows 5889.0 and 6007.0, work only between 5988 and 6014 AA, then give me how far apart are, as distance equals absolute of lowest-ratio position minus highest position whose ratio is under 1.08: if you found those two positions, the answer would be 12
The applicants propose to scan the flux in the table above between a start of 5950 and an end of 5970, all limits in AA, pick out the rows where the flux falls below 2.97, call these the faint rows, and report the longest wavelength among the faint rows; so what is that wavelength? 5955.0 AA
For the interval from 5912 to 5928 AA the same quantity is 5917.0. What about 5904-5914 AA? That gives 5913.0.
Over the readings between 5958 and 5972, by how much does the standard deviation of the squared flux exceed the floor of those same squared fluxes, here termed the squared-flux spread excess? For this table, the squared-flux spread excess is -8.6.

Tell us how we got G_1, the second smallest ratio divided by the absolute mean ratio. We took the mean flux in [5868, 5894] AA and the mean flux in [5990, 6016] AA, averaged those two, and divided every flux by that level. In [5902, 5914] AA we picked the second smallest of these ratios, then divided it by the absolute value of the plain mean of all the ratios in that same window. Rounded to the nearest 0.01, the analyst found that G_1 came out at 0.97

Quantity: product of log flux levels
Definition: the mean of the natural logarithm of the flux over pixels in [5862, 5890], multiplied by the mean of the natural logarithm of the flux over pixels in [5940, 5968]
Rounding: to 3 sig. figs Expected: 1.24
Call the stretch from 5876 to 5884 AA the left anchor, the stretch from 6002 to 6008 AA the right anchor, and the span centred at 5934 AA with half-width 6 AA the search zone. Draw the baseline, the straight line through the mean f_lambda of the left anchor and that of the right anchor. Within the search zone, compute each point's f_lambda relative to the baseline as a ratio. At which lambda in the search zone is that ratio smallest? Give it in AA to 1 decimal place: 5929.0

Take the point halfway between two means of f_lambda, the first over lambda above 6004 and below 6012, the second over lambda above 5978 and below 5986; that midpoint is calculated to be 3.00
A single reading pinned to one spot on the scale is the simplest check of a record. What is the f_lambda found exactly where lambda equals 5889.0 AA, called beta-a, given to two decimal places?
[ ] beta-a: 2.47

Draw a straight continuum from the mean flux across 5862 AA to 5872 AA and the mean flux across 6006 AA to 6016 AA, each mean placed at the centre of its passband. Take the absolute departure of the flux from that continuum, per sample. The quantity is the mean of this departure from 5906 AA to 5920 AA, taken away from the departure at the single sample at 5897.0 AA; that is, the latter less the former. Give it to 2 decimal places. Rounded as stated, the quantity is 0.16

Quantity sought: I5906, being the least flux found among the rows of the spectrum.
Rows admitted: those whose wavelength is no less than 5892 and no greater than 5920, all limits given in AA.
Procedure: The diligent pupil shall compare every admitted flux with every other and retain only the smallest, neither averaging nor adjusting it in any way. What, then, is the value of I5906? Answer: 2.73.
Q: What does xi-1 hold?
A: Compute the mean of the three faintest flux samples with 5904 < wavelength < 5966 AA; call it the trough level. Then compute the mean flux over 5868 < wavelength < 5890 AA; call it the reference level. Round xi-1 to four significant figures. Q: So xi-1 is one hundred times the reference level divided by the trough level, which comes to 108.4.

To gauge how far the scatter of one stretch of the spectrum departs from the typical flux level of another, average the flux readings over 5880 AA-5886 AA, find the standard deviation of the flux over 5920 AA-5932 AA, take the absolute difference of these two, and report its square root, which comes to 1.69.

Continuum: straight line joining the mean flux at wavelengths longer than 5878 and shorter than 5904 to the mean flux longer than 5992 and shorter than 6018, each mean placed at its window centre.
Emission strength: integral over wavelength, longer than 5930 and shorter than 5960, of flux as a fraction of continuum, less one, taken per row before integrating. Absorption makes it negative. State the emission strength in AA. 2.2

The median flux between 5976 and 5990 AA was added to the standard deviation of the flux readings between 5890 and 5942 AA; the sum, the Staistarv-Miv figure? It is 3.12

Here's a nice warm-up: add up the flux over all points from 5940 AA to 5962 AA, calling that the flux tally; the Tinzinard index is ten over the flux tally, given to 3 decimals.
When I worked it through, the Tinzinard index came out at 0.290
